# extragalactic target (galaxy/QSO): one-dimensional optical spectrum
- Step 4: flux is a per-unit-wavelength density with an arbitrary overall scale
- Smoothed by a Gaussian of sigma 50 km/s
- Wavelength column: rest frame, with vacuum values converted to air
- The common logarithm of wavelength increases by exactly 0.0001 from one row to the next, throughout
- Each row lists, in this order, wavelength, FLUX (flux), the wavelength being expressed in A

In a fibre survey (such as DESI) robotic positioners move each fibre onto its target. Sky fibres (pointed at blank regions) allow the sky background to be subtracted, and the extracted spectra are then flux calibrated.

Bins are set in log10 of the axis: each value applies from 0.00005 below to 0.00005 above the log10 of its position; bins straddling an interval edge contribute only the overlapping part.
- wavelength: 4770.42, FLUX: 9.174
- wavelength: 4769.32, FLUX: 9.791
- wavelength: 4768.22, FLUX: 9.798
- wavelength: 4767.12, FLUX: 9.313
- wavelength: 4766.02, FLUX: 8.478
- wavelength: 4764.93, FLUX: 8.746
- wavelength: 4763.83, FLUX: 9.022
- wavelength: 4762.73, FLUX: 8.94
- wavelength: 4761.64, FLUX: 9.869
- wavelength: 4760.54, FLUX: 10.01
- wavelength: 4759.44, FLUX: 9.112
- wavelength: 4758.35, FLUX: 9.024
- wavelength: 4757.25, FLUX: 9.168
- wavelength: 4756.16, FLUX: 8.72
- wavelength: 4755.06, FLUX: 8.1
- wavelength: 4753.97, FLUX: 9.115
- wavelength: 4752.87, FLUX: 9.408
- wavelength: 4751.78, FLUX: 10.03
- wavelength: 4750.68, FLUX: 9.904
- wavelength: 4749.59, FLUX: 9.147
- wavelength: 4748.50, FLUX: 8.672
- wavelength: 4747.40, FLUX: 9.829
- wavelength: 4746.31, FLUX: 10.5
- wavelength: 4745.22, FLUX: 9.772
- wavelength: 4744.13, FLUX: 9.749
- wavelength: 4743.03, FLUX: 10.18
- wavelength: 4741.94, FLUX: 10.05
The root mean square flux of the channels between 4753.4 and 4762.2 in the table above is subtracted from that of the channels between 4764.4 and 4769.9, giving 0.1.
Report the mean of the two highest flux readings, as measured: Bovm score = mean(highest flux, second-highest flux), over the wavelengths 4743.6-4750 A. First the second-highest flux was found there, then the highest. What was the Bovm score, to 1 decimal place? 10.2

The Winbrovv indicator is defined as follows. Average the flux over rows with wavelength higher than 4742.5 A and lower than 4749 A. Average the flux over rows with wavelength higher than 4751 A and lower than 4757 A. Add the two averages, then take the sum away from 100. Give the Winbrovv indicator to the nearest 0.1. 81.1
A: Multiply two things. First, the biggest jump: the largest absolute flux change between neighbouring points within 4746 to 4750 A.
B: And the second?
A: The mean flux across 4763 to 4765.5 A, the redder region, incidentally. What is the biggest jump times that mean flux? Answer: 10.3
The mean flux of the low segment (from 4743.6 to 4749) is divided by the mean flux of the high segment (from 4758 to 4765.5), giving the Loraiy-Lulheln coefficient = 1.050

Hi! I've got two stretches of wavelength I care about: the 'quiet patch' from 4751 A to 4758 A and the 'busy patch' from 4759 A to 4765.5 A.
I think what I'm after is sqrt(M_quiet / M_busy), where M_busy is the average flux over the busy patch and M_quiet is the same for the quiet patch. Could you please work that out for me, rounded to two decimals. 0.99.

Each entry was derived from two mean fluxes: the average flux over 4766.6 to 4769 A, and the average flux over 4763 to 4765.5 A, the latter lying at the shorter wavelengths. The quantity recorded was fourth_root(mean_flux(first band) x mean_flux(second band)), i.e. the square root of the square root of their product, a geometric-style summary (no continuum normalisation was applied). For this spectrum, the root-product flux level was 3.04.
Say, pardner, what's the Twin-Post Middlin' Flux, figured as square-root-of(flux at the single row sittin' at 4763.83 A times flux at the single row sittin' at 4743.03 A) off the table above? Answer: 9.58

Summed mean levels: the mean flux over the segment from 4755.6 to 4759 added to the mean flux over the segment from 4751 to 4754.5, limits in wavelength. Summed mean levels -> 18.5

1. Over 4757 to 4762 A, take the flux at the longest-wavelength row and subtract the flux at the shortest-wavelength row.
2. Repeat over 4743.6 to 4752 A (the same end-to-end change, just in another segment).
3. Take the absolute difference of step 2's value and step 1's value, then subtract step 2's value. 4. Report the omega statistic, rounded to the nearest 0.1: 0.1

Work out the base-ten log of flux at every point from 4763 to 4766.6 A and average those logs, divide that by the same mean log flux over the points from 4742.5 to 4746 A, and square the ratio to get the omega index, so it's 0.89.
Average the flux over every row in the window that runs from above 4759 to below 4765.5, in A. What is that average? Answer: 9.28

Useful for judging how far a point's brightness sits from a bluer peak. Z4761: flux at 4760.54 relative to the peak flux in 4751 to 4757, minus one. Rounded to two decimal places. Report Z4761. 0.00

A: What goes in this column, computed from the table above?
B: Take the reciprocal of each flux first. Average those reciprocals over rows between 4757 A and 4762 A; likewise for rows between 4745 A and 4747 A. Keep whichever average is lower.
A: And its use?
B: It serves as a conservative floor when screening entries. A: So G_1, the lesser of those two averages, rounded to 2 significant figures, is 0.099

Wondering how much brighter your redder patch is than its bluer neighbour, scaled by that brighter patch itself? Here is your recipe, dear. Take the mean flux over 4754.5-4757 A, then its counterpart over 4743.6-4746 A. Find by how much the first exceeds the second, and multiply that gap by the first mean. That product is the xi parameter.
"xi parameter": -11.4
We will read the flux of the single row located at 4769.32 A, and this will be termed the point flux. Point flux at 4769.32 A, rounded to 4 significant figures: 9.791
